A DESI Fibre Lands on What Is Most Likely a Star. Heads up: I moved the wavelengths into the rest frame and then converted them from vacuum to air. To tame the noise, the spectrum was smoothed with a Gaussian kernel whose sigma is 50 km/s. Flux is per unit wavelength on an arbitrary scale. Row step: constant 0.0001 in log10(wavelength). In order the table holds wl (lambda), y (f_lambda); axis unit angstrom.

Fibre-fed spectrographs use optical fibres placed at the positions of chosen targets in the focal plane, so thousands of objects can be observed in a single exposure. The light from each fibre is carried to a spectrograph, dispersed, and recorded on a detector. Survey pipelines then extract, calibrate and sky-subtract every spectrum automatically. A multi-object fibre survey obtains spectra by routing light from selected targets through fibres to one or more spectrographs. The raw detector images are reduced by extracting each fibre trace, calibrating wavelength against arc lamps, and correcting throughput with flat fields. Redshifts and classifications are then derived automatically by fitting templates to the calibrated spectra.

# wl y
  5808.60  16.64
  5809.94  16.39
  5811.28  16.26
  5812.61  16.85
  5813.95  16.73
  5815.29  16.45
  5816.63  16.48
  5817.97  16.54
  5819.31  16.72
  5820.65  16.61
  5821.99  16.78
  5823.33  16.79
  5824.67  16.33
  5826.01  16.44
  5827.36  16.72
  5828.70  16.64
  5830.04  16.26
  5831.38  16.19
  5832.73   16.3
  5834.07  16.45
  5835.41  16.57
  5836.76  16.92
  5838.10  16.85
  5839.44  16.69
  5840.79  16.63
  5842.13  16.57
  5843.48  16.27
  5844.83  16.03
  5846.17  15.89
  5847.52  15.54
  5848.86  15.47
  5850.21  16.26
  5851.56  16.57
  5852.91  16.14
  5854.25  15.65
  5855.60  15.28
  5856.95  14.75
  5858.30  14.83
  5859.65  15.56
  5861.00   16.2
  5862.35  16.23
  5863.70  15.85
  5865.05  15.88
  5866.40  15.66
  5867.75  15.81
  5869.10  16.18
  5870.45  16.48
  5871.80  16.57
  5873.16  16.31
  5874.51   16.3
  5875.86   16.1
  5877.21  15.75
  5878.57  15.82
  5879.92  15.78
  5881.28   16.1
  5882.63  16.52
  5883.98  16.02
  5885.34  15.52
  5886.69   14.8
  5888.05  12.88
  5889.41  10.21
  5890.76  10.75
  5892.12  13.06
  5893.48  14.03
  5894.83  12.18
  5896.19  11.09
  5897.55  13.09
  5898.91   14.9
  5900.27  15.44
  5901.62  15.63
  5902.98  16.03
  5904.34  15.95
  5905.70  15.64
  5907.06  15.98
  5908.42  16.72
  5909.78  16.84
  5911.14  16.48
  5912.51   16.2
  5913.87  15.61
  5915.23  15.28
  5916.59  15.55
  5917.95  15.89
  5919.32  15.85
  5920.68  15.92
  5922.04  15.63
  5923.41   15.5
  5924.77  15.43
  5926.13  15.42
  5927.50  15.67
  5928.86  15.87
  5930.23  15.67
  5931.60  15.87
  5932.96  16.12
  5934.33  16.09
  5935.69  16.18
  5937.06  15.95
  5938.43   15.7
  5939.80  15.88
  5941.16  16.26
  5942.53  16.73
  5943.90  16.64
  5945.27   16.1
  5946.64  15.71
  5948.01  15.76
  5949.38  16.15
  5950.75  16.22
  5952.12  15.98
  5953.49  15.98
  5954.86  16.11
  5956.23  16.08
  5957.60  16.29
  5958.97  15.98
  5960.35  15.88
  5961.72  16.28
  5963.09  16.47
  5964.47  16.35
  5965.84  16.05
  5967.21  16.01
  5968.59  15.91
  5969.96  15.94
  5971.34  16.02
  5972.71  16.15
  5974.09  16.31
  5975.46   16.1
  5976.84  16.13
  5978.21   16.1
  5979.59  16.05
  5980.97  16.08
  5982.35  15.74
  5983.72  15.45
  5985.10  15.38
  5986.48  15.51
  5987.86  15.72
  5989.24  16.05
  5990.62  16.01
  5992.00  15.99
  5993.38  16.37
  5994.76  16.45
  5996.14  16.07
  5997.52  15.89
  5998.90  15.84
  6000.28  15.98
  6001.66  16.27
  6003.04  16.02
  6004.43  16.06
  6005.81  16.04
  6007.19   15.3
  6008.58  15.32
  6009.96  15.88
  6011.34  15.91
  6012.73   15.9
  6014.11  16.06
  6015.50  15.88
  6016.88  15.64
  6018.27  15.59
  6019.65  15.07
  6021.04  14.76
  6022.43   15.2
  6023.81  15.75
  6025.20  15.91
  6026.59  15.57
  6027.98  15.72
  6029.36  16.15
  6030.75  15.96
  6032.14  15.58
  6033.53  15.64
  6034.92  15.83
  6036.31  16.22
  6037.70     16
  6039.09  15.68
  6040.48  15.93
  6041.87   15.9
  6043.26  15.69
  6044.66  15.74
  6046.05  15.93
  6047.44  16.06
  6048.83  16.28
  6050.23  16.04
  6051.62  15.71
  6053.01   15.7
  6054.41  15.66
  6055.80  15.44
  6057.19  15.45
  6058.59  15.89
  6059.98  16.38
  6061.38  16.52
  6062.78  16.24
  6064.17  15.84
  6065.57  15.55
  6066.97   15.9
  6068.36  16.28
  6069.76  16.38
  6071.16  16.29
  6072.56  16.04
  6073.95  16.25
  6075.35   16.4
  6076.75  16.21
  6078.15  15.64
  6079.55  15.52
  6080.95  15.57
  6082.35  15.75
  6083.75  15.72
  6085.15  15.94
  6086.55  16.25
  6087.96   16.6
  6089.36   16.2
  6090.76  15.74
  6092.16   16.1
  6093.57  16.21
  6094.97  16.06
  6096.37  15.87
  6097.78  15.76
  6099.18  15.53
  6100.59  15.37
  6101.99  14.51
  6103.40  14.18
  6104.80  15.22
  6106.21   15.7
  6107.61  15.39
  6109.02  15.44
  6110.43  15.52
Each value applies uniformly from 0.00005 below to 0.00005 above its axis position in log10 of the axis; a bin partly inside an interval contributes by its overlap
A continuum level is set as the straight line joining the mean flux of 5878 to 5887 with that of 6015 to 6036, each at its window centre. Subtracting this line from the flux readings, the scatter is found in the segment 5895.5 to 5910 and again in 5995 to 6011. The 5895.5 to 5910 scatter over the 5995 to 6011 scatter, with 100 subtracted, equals -94.4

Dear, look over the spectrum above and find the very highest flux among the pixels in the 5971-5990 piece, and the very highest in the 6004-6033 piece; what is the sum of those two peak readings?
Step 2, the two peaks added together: 32.46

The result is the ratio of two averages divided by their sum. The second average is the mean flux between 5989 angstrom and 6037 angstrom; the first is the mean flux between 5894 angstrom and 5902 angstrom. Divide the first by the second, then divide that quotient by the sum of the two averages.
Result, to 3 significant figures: 0.0293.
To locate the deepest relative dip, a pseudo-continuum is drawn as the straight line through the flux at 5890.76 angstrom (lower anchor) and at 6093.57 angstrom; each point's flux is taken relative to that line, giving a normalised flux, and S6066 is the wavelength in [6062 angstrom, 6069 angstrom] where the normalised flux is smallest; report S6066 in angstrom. 6065.57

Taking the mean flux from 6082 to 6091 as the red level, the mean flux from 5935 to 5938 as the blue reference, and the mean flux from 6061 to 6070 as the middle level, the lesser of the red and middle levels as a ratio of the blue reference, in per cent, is 100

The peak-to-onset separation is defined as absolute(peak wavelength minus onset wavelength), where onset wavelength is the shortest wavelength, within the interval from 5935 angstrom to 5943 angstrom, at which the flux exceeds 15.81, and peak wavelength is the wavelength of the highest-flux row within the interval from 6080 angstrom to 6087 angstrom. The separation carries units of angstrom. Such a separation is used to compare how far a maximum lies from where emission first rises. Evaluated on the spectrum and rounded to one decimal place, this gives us 150.9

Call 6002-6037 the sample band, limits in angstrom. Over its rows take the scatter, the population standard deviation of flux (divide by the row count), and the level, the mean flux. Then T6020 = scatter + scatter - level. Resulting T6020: -15.0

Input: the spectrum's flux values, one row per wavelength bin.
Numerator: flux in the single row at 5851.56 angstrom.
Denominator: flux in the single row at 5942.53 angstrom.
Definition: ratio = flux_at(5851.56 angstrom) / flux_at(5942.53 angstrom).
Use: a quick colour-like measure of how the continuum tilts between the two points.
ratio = 0.99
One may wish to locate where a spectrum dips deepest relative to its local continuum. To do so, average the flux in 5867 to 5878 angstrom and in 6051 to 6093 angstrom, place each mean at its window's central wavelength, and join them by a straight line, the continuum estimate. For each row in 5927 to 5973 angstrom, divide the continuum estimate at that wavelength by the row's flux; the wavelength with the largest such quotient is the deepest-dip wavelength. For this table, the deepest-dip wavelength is 5927.50 angstrom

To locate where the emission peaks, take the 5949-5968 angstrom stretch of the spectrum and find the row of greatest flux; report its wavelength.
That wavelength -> 5963.09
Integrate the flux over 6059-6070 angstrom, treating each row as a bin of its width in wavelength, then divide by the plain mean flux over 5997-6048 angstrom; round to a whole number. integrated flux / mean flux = 11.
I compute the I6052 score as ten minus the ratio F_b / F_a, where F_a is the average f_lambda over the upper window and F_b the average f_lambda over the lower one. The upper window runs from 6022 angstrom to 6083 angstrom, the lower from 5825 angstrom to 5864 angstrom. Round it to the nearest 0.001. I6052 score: 8.985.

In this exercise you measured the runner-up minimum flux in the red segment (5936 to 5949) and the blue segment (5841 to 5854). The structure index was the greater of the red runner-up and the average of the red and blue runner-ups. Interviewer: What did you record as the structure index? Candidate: 15.7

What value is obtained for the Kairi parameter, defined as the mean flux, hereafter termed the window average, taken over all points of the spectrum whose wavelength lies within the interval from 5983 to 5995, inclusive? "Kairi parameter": 15.9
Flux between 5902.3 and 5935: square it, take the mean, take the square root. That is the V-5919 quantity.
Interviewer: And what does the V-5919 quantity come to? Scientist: 15.9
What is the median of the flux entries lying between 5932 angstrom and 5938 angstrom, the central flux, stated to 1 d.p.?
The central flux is 16.1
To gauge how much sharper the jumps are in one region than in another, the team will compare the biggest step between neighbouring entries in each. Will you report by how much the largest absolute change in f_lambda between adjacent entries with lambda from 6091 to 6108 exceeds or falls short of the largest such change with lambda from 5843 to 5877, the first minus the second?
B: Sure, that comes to 0.25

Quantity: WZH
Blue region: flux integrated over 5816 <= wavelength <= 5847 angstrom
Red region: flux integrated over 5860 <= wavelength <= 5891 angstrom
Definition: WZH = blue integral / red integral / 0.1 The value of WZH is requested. 10.7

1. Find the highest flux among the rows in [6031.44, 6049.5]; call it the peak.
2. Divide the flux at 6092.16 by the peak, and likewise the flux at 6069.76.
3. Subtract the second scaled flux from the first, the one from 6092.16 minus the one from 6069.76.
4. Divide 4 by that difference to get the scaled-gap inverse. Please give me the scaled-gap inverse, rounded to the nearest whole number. -233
